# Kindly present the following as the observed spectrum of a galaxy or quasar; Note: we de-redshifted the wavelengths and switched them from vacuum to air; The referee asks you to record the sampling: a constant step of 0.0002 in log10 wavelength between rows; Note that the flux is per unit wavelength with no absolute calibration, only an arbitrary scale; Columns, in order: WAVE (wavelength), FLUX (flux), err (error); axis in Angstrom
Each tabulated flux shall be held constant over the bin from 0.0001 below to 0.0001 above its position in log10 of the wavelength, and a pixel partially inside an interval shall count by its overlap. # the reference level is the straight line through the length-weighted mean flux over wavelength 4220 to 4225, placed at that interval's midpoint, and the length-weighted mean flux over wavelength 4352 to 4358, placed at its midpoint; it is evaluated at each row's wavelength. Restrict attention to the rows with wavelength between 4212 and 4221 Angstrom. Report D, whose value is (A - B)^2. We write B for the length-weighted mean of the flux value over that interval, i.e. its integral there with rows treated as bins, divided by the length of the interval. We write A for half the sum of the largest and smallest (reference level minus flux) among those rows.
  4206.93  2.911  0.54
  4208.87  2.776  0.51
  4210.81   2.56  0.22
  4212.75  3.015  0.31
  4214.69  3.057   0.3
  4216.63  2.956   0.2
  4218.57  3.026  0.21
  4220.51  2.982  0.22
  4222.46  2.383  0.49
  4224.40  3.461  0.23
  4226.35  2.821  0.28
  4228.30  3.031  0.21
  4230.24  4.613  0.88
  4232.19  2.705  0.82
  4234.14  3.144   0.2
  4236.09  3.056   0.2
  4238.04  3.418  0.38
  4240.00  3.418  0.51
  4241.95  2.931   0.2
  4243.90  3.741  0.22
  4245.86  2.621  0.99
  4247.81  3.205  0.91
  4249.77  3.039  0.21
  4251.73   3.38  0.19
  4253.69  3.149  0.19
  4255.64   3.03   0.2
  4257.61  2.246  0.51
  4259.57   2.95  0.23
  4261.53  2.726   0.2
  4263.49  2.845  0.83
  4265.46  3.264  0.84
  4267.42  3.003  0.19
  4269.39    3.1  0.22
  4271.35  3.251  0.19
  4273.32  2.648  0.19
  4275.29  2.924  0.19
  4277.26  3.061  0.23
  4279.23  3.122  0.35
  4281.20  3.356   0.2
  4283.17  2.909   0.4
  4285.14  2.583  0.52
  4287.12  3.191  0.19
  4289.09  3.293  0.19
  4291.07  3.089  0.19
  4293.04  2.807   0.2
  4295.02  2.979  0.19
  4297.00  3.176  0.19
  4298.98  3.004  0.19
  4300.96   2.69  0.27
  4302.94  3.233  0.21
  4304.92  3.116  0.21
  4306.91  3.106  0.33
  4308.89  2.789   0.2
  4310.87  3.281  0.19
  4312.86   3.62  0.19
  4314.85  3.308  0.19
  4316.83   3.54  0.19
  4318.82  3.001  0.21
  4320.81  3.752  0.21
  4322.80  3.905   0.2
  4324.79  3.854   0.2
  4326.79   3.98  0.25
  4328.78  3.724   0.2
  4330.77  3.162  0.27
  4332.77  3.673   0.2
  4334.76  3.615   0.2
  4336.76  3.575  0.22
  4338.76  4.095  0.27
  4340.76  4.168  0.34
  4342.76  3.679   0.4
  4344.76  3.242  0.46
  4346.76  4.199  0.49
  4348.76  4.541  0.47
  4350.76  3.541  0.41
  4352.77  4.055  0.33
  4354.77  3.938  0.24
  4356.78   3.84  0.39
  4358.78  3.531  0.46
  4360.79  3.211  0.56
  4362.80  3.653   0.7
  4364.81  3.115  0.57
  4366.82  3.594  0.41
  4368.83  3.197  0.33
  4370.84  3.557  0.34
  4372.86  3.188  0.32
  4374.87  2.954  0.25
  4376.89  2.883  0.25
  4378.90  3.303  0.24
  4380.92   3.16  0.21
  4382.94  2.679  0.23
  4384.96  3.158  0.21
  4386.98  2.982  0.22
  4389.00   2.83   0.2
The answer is 10.0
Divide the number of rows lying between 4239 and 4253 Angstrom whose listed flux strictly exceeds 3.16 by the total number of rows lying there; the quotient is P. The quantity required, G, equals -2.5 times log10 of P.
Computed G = 0.6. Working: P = 0.6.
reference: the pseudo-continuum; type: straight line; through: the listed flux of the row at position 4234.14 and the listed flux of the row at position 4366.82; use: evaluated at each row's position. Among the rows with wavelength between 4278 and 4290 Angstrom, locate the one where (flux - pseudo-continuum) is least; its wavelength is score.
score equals 4285.14 Angstrom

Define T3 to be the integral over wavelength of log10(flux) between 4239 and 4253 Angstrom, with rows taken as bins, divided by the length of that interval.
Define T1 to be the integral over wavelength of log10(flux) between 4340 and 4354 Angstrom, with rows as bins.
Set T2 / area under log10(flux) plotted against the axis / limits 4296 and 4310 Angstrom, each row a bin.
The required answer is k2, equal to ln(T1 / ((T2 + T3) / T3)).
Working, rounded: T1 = 8.3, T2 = 6.71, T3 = 0.50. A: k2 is -0.55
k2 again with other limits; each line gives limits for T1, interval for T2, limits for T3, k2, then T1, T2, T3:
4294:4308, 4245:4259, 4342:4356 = -0.59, 6.8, 6.54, 0.59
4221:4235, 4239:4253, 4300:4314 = -0.80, 6.9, 7.02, 0.49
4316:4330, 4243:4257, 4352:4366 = -0.53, 7.9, 6.91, 0.56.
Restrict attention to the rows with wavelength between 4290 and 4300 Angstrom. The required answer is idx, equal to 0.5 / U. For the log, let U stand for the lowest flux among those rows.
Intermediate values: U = 2.807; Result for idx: 0.178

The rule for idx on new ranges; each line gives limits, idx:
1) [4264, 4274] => 0.189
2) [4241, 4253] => 0.191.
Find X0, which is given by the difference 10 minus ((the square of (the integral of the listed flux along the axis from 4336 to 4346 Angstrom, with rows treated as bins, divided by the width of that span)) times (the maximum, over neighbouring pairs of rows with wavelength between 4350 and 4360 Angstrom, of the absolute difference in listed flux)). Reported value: 2.7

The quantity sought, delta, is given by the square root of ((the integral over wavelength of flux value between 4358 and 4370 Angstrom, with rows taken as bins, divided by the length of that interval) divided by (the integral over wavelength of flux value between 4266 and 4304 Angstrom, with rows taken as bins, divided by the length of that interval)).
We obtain 1.06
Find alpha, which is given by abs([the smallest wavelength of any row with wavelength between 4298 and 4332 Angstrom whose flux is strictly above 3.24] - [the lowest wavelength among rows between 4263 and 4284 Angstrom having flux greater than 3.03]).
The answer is 45.4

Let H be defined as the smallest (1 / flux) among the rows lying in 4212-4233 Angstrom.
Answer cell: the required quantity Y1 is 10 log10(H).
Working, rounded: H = 0.217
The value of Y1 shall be -6.64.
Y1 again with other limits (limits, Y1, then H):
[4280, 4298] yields -5.26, 0.298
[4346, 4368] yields -6.57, 0.220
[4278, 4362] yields -6.57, 0.220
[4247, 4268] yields -5.29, 0.296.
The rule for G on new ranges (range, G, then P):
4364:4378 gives 0.6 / 0.6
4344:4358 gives 0.0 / 1.0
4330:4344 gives 0.0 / 1.0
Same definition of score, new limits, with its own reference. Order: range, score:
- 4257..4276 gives 4257.61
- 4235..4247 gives 4245.86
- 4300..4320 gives 4300.96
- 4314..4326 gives 4318.82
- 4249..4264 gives 4257.61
